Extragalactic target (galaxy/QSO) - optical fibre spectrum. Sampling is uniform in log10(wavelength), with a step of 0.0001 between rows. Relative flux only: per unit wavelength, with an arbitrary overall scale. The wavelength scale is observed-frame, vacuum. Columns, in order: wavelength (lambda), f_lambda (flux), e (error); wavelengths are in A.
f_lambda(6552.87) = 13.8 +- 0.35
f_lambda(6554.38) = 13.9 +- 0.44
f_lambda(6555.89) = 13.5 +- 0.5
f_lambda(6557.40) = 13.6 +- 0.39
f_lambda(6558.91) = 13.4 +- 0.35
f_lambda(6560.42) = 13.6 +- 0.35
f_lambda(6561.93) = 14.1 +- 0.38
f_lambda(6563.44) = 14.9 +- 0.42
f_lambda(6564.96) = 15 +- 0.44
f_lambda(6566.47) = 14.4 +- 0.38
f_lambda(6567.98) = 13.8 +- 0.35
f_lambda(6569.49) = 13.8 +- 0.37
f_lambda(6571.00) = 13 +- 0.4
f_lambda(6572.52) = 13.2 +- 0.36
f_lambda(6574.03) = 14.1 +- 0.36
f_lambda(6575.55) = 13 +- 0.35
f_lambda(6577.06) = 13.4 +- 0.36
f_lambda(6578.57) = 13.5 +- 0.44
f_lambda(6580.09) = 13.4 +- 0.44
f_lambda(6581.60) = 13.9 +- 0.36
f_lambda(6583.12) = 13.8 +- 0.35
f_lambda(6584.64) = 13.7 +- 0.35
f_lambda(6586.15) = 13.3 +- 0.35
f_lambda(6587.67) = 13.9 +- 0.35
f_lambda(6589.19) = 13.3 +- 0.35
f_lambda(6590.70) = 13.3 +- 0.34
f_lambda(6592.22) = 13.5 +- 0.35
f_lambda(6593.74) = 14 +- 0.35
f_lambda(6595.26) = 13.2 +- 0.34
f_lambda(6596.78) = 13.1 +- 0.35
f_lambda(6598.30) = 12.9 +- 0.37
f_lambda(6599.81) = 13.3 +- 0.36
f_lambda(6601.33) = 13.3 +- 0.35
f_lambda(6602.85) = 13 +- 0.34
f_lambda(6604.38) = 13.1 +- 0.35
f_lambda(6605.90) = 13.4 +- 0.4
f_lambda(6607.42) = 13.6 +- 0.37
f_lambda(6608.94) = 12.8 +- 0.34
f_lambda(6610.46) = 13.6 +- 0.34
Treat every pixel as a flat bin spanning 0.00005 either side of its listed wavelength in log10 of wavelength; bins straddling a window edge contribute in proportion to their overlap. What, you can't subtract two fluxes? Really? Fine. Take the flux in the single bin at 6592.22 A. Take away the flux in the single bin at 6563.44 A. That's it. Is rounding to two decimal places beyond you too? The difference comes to -1.40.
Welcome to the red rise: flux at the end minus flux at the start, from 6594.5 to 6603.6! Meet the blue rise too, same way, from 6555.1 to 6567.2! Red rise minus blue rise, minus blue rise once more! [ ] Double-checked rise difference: -2.0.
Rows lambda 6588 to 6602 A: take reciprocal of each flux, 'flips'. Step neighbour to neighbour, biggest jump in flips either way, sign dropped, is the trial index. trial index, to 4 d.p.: 0.0043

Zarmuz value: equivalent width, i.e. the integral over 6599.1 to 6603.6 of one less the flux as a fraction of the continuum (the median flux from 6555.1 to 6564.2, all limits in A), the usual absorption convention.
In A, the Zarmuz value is 0.13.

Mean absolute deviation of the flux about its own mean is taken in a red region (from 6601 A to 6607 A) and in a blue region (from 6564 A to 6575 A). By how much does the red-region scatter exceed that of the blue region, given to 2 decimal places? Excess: -0.36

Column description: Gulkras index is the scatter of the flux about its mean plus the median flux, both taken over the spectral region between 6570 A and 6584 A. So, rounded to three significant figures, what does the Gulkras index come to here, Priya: 13.8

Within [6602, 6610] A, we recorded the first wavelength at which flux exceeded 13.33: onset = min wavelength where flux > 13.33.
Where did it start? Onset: 6605.90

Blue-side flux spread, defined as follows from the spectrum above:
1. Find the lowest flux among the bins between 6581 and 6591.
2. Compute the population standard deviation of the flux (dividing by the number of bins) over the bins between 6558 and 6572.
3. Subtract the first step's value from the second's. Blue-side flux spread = -12.67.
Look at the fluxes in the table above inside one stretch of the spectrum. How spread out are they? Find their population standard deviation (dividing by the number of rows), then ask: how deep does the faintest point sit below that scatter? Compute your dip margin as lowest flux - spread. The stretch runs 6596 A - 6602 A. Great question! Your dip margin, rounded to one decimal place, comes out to 12.7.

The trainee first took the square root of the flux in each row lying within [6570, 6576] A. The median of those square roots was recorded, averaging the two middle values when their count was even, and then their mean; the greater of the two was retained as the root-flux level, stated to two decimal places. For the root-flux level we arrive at 3.65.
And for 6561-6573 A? 3.74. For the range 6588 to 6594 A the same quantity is 3.68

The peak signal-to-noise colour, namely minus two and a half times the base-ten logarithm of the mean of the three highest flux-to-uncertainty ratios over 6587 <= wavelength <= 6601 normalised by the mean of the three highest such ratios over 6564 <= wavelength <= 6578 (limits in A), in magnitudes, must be -0.022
